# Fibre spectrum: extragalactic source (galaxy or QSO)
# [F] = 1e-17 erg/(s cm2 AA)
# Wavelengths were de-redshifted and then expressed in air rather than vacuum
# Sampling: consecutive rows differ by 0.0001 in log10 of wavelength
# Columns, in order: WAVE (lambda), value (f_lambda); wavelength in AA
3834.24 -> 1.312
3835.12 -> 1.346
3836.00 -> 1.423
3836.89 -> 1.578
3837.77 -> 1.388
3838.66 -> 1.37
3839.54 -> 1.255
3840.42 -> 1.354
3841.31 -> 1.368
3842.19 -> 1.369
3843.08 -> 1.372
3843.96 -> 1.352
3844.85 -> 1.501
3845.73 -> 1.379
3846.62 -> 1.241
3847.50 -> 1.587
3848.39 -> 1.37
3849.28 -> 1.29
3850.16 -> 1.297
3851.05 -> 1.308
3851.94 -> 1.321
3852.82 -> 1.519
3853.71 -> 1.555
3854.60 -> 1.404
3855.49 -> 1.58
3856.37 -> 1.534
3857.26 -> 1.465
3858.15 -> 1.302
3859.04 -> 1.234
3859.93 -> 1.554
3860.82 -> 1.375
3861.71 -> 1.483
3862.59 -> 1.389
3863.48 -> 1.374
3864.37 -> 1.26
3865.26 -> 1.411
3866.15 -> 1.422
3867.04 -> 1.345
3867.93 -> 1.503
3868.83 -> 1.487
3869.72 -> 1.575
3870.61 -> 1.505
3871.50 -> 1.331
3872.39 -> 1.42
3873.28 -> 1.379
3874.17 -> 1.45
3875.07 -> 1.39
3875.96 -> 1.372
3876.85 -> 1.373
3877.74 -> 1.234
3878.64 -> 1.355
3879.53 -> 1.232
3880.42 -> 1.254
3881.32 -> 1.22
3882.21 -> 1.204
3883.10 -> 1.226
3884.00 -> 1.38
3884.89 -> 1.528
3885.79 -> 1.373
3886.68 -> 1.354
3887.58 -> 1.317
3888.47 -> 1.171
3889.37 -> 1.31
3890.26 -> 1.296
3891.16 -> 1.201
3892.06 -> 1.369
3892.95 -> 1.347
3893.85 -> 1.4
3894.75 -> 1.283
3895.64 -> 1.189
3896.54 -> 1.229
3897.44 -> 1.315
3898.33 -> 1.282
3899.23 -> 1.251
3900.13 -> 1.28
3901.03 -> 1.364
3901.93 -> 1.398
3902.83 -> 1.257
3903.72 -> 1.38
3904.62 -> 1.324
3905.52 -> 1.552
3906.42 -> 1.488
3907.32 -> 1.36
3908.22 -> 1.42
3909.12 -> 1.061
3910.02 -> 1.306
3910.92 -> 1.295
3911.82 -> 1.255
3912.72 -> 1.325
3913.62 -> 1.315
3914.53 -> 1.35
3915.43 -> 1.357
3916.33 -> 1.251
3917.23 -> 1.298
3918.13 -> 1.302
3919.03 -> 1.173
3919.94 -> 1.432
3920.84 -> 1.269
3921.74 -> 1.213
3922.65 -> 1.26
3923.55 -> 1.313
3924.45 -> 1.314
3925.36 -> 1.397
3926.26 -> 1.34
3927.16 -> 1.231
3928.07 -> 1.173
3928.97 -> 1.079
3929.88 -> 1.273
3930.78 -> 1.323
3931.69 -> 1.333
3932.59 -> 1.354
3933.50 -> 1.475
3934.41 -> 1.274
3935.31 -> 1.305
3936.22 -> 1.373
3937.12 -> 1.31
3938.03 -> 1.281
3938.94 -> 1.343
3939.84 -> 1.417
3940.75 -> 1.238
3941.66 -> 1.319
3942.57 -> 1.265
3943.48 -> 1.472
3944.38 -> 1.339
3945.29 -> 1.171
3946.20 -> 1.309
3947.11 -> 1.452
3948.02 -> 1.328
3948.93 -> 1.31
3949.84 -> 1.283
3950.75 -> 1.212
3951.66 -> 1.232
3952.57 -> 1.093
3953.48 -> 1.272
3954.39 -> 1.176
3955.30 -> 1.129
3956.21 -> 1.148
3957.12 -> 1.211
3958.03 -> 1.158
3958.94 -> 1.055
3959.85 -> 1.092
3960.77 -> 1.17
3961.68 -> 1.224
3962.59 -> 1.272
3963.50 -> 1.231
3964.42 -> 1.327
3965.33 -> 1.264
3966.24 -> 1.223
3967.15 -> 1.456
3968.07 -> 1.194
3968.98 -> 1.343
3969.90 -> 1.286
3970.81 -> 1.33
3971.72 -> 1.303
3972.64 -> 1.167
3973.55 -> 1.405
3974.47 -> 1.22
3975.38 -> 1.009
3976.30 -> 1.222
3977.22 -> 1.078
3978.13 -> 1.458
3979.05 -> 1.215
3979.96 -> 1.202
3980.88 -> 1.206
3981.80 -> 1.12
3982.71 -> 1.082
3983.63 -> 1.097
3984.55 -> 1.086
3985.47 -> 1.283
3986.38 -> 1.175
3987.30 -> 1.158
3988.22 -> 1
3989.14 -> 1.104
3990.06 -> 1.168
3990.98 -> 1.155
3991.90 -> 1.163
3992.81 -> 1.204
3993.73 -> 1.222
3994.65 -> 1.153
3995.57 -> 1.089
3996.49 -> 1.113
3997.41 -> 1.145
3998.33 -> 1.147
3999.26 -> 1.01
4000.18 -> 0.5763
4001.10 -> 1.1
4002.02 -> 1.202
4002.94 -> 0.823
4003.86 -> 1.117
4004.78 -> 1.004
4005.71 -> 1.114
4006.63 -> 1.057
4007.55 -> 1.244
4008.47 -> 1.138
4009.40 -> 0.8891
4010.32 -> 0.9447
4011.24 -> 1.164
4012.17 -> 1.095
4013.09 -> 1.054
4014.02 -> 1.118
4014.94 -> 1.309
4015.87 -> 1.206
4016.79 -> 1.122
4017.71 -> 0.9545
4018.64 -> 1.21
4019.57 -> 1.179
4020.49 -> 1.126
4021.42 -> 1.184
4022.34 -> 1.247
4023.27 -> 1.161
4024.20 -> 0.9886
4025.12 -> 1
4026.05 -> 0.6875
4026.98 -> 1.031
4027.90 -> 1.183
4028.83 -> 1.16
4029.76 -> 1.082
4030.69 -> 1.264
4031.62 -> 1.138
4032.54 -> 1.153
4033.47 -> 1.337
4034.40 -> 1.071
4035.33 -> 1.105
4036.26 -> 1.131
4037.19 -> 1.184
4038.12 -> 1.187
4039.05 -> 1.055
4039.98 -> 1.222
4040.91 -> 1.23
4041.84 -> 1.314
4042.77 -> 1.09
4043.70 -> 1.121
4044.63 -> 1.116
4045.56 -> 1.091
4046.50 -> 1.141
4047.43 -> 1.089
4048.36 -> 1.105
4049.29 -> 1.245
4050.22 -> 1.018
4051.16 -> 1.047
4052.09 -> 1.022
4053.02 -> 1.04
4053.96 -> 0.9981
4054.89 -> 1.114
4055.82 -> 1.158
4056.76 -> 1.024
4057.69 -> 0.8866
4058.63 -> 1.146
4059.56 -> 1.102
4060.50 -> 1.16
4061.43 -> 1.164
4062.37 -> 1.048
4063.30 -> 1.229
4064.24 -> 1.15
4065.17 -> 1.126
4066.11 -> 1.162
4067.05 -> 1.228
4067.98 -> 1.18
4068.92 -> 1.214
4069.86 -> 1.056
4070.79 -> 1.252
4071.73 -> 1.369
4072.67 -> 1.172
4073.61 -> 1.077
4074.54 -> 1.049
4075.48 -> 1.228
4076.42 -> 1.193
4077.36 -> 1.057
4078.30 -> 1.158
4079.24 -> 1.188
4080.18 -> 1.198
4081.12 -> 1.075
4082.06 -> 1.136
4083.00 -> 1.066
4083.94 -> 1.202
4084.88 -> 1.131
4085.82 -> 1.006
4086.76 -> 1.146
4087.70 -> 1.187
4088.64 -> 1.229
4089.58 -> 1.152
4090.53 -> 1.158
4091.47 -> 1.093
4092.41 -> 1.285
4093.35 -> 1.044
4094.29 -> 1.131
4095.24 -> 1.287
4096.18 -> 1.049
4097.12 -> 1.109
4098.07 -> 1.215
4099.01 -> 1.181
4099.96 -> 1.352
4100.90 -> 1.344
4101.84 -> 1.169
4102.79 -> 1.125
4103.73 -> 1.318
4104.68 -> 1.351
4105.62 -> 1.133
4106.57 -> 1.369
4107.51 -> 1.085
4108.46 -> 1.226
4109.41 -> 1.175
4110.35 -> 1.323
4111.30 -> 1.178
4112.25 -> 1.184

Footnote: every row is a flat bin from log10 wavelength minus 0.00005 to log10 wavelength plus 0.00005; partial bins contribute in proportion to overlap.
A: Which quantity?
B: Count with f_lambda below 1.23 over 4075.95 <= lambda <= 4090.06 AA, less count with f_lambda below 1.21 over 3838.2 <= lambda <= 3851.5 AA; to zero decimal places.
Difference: 15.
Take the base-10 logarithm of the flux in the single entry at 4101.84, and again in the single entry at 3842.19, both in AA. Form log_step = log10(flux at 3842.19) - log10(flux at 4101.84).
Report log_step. 0.069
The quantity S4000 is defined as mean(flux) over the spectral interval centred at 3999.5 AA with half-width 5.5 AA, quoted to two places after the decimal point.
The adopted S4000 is 1.04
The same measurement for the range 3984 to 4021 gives 1.10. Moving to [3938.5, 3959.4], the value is 1.26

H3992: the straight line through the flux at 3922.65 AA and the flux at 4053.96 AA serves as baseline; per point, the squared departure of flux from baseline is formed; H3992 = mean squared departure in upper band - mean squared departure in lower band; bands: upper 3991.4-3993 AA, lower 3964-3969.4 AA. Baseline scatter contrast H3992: -0.020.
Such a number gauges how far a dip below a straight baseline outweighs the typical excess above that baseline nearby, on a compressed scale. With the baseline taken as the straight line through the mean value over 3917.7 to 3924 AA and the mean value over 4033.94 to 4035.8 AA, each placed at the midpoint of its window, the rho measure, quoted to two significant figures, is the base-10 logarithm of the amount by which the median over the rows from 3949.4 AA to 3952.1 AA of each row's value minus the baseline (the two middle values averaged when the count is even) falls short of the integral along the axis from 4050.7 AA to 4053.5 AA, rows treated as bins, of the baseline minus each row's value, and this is -1.2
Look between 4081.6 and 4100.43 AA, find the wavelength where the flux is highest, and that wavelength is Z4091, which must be 4099.96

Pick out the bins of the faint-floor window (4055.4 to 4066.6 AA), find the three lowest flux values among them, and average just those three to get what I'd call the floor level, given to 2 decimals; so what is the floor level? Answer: 0.99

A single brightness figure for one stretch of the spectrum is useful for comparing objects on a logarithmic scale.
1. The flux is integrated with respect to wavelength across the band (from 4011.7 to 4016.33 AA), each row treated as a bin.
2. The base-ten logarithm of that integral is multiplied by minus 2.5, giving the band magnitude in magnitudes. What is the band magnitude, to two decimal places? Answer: -1.82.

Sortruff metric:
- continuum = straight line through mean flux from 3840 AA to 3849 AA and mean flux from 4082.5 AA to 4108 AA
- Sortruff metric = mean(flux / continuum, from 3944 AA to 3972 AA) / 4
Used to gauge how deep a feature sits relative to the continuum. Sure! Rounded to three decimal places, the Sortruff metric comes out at 0.240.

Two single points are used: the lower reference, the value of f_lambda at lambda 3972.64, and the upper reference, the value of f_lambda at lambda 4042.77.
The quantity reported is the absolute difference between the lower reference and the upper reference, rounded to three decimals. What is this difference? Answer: 0.077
